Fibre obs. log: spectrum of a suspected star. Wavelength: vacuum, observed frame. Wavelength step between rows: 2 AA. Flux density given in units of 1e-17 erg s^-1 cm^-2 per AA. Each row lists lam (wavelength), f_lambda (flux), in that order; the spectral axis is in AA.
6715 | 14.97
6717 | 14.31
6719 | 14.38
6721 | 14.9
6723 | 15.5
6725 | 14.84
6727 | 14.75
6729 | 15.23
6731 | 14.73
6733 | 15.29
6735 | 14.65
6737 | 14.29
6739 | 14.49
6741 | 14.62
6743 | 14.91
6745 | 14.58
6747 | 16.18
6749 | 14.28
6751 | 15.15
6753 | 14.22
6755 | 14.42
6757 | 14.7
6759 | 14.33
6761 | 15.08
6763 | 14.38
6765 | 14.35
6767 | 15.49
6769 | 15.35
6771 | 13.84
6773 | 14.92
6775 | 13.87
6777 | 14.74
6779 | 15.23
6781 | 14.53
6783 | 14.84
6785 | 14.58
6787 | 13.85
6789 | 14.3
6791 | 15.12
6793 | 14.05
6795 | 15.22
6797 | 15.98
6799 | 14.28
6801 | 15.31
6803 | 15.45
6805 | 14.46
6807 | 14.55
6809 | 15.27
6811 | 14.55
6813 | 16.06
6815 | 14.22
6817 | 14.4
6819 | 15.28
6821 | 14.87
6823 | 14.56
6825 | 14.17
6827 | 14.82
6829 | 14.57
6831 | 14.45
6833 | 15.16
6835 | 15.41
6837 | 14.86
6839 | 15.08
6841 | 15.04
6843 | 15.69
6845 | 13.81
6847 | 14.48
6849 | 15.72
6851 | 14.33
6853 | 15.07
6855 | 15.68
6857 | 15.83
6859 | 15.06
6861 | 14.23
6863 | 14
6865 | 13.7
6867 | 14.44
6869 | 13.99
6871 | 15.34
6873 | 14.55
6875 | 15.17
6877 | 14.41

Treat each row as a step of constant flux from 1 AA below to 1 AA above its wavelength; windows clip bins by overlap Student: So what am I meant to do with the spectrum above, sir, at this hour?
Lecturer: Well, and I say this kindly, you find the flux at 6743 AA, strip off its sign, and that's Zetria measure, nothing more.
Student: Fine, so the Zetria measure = 14.9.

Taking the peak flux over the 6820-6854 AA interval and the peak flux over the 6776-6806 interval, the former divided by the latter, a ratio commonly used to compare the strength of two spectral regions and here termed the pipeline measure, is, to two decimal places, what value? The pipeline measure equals 0.98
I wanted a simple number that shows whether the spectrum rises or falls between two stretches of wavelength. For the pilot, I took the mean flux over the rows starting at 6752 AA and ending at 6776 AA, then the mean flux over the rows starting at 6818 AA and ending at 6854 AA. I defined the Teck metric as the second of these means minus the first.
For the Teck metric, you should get 0.27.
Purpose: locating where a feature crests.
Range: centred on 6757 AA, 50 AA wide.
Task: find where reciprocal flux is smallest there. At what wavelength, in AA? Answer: 6747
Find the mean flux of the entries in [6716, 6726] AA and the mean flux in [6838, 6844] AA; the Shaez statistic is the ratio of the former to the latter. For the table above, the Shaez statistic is 0.97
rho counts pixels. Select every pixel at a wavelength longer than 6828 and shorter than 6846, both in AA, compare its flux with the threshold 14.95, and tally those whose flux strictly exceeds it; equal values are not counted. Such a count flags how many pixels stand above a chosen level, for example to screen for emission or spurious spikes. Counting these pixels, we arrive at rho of 5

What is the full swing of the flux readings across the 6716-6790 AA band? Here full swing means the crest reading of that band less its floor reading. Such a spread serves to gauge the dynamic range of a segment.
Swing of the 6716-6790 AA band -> 2.34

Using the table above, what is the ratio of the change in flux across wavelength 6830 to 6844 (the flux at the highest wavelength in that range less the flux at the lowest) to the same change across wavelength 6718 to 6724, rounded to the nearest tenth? 1.1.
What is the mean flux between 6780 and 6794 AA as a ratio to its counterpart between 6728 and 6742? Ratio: 0.98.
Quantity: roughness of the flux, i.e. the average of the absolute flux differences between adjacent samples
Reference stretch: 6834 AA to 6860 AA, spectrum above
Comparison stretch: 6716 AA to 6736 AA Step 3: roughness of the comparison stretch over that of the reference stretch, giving 0.6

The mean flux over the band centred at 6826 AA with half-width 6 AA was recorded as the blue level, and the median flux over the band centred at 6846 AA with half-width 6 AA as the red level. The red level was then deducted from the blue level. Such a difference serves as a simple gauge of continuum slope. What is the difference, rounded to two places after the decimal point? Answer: -0.19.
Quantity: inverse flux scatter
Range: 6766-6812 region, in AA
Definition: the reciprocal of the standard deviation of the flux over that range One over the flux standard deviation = 1.7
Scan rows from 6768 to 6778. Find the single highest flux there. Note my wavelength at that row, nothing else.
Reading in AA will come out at 6769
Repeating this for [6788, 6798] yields 6797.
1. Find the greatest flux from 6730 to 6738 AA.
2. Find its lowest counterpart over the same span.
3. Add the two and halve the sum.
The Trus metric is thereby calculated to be 14.8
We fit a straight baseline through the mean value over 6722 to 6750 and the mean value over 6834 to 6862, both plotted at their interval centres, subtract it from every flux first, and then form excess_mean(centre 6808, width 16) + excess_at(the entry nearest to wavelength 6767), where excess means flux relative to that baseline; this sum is 0.58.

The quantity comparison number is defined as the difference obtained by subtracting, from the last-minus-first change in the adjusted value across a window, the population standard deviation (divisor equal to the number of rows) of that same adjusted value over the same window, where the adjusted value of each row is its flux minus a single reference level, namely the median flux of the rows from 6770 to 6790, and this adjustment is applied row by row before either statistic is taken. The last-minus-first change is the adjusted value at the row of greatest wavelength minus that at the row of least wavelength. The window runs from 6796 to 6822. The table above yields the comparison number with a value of -1.7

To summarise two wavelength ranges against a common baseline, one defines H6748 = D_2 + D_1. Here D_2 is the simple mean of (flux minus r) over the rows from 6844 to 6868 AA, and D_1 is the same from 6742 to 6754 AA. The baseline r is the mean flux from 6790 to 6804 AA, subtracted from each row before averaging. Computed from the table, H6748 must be -0.53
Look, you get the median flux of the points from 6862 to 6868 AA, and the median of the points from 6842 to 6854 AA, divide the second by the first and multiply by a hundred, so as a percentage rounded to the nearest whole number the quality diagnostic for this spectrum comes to 106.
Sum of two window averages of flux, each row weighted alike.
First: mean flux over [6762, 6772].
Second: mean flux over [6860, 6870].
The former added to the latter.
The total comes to 28.8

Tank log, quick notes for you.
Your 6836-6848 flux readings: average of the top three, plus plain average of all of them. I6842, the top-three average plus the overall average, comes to 30.1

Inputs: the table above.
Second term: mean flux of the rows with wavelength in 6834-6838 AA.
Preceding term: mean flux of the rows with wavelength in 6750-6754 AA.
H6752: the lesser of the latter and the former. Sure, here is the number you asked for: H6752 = 14.7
